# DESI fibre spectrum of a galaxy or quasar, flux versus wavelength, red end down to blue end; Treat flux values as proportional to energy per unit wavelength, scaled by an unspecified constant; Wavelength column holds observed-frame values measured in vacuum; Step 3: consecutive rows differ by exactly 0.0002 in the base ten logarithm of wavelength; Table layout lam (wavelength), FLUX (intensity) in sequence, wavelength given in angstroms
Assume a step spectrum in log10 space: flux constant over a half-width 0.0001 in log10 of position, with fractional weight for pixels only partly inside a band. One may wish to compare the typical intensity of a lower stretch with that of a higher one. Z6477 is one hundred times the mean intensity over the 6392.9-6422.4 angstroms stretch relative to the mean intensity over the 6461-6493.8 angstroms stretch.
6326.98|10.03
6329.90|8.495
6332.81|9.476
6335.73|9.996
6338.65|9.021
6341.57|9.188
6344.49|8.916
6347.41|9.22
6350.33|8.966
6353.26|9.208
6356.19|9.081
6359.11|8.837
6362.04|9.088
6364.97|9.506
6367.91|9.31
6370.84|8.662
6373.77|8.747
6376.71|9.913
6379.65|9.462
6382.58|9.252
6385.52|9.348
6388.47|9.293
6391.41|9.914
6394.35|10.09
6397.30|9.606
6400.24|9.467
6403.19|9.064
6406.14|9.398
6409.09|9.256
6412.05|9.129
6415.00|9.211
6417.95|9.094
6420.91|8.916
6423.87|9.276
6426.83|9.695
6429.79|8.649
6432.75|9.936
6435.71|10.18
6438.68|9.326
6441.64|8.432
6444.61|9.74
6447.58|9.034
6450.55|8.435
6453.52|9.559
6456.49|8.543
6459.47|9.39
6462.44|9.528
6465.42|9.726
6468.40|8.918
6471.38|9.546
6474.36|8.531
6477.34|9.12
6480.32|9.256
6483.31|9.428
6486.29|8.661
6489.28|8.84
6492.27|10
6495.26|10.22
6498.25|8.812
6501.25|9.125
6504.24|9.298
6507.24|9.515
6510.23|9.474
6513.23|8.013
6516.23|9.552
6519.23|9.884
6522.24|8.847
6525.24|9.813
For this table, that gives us 101.0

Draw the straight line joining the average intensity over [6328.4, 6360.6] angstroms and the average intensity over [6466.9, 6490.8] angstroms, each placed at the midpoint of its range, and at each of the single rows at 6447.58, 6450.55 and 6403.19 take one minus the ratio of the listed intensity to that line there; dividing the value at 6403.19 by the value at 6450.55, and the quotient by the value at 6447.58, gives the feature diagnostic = 14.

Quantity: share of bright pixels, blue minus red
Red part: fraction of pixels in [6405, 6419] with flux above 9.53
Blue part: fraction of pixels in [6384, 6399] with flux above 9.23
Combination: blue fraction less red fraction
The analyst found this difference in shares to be 1.0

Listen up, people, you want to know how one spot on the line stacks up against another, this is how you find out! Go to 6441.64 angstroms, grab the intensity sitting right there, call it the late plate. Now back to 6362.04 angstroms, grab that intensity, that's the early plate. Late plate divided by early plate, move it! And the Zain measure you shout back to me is 0.93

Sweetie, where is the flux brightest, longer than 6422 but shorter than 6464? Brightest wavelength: 6435.71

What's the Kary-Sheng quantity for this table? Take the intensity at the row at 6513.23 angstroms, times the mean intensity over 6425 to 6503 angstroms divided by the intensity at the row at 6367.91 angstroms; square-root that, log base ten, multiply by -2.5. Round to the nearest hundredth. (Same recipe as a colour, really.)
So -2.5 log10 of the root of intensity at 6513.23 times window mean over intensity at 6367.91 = -1.13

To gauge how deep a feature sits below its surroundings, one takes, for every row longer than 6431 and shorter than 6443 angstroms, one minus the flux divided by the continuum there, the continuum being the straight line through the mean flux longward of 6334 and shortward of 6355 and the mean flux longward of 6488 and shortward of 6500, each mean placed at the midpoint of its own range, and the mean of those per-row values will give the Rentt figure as -0.010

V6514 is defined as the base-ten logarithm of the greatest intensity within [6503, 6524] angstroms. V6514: 0.99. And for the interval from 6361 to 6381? 1.00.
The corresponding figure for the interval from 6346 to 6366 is 0.98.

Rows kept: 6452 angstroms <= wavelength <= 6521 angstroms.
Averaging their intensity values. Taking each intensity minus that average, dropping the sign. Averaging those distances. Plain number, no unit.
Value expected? 0.41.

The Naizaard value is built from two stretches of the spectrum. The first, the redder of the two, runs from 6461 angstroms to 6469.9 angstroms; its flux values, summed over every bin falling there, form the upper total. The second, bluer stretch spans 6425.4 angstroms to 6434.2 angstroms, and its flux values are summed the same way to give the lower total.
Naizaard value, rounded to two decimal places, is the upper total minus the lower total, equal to -0.11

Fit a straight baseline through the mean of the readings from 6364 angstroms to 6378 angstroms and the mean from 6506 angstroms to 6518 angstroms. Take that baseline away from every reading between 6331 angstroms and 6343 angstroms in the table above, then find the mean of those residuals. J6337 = 0.17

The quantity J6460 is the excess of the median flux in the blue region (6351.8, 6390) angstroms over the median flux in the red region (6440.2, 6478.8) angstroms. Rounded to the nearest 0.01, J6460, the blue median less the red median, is 0.13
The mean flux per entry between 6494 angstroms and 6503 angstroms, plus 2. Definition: 11.4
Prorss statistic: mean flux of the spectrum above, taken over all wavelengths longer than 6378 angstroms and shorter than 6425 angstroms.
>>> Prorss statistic 9.36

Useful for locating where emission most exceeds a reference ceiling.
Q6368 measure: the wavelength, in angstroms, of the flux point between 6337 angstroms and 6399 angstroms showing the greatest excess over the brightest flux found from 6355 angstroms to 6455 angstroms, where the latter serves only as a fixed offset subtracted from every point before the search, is 6394.35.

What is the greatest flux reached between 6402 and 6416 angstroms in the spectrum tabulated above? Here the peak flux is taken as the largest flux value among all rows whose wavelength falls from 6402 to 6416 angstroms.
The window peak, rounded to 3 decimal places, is 9.398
